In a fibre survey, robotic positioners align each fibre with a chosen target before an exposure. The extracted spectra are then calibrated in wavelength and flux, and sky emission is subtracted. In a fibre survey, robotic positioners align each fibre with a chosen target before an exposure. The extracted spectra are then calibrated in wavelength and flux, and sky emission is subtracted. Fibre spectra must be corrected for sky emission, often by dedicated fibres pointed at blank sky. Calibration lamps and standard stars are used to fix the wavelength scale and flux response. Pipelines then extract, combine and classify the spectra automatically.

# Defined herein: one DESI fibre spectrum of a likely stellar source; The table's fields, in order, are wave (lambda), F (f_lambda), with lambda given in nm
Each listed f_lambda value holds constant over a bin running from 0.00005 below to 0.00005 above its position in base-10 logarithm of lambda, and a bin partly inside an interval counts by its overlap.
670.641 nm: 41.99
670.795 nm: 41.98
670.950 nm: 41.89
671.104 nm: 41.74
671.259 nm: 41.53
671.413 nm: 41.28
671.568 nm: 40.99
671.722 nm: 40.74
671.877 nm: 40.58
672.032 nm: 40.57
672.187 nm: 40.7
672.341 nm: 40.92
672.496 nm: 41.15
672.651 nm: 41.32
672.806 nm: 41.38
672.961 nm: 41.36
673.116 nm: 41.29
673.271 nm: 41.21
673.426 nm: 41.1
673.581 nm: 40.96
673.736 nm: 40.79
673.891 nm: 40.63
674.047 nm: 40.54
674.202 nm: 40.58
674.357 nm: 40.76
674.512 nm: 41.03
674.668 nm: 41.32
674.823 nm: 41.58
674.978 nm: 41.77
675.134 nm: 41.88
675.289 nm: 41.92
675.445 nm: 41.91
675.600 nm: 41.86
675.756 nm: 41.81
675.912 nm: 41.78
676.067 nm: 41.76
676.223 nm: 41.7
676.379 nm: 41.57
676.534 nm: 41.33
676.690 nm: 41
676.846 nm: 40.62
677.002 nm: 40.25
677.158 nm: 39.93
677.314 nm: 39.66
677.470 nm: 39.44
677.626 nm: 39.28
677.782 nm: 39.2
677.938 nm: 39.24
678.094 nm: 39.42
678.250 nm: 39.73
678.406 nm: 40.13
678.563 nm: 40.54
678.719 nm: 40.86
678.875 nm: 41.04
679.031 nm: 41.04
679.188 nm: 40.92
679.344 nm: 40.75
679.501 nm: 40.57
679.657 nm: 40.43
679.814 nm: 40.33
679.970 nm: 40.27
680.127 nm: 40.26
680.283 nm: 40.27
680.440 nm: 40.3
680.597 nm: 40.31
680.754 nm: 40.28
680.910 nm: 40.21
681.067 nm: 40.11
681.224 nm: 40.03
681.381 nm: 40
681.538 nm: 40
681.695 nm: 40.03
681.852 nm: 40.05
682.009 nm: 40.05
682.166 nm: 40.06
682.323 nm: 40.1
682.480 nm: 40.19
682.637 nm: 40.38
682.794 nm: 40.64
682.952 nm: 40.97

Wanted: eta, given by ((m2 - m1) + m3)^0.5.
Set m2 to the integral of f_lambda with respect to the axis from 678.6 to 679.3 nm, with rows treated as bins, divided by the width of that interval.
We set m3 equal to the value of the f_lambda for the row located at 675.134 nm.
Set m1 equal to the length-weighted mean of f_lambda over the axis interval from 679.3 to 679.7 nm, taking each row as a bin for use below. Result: 6.50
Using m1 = 40.6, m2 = 41.0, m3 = 41.88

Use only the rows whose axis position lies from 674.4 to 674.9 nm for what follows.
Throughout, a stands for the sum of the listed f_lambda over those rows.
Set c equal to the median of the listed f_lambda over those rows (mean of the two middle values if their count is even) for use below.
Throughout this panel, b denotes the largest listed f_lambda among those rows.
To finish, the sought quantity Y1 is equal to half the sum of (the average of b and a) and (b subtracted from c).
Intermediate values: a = 124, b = 41.58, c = 41.3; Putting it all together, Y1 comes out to 41.2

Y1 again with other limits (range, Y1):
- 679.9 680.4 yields 40.3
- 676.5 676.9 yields 40.9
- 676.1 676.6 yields 41.5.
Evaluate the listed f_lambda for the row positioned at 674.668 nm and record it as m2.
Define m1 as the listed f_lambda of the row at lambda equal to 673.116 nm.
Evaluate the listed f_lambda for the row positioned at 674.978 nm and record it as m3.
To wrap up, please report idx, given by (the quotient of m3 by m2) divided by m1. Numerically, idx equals 0.0245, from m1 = 41.29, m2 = 41.32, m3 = 41.77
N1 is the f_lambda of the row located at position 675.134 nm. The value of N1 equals 41.88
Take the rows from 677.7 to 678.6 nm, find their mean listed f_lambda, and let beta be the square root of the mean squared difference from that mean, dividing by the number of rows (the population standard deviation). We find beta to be 0.49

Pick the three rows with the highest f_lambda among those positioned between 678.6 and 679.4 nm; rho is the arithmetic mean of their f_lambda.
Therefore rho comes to 41.0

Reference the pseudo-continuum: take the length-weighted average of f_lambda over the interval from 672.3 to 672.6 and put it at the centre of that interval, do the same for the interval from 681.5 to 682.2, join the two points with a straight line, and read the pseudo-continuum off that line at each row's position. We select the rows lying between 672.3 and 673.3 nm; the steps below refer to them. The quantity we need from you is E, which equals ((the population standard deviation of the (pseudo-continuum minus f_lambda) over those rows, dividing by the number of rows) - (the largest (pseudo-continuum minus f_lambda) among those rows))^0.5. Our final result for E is 0.21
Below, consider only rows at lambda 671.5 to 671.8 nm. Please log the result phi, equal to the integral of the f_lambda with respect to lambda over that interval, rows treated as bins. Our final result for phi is 12.3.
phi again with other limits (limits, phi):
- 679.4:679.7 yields 12.2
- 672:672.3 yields 12.2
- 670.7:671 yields 12.6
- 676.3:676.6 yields 12.5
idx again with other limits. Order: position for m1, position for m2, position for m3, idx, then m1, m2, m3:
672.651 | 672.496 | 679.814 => 0.0237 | 41.32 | 41.15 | 40.33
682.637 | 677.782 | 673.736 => 0.0258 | 40.38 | 39.2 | 40.79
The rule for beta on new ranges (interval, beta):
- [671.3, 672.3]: 0.25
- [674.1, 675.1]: 0.43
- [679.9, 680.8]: 0.02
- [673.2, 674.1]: 0.24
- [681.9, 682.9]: 0.21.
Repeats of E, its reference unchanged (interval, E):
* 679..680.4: 0.52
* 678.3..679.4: 0.23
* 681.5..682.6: 0.13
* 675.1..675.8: 1.07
